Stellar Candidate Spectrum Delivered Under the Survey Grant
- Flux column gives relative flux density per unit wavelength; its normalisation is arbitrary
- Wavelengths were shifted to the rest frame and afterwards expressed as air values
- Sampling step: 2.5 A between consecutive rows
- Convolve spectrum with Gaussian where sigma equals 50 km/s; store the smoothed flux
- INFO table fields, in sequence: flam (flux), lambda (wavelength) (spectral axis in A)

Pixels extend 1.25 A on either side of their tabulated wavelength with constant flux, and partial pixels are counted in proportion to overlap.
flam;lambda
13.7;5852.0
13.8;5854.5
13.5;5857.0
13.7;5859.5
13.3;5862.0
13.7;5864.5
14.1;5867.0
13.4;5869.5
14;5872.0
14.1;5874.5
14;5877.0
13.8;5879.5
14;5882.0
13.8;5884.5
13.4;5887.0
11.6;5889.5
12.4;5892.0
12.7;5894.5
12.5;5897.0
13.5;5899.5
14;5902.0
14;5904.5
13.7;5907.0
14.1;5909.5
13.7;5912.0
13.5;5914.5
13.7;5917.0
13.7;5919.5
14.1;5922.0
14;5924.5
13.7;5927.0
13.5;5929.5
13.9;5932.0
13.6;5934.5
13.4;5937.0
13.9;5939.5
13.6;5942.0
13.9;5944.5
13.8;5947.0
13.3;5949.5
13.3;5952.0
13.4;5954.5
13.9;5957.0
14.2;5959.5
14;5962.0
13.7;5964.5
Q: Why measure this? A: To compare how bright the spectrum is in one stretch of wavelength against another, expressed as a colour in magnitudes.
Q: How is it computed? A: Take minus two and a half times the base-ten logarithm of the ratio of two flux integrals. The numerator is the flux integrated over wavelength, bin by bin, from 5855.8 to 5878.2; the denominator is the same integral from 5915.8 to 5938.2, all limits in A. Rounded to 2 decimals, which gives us 0.00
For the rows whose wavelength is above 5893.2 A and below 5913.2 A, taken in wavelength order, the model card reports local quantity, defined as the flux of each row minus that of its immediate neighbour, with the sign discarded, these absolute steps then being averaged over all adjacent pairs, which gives 0.40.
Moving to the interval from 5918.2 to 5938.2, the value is 0.27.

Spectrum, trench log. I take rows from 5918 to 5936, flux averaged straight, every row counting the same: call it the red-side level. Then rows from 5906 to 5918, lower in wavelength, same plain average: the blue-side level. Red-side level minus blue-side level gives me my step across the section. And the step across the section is 0.0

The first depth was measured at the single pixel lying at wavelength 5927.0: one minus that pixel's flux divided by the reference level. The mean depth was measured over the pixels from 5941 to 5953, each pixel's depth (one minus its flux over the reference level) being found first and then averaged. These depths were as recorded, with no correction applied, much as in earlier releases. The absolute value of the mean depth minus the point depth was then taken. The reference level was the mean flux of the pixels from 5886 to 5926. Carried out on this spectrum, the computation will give 0.01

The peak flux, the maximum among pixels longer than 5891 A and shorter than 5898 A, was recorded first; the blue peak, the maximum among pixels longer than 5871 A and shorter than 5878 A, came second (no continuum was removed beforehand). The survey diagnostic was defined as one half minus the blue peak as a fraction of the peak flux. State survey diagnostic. -0.61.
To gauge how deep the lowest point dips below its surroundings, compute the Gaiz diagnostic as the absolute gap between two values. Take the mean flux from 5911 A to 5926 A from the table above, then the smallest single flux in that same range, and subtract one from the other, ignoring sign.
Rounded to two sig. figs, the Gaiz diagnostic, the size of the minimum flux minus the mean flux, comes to 0.28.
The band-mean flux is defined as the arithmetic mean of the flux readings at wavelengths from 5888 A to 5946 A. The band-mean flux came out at 13.5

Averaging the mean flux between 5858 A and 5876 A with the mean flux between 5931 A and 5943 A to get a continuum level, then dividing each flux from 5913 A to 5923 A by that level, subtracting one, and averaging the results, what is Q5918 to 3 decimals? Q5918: 0.002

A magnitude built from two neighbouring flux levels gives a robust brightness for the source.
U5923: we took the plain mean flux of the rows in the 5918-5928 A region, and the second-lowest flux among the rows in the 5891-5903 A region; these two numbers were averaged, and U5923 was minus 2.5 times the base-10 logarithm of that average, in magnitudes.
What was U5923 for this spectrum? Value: -2.80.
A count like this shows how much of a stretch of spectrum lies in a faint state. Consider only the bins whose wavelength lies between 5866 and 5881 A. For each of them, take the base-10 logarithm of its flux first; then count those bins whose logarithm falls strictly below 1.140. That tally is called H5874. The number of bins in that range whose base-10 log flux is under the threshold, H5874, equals 2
